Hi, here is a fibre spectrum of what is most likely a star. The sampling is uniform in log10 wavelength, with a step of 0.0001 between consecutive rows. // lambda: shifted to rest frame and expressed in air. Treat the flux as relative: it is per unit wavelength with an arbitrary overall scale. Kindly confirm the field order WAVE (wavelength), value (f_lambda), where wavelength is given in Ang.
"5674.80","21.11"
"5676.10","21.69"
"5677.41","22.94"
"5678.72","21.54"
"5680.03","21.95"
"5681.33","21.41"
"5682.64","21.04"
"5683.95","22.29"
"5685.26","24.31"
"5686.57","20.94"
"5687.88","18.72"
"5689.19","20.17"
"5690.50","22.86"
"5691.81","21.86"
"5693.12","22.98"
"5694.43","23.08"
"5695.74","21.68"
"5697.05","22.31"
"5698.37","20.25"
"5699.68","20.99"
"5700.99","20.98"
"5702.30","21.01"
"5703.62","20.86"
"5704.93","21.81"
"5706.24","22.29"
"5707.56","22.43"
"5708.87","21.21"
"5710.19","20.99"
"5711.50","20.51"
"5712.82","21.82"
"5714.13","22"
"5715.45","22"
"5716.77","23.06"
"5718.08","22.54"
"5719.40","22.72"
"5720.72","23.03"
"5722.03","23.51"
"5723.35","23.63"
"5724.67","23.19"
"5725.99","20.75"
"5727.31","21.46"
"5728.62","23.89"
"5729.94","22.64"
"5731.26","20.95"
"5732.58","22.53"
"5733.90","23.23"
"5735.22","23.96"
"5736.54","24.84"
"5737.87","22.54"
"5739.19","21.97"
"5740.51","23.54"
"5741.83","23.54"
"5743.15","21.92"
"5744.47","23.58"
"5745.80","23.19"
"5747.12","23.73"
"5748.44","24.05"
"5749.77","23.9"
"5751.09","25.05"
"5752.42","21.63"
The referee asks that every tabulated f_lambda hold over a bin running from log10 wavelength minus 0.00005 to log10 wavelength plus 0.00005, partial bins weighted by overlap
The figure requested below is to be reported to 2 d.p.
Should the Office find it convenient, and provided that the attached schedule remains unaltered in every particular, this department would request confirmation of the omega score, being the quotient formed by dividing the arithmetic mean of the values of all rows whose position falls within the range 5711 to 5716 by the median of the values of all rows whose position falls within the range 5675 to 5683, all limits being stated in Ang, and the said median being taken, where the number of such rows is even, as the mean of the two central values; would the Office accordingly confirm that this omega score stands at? 1.00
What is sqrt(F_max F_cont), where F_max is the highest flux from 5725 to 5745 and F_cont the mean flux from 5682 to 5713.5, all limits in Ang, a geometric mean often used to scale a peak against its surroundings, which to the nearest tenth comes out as 23.1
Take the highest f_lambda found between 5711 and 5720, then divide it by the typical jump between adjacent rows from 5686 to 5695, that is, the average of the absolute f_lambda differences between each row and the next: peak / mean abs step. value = 16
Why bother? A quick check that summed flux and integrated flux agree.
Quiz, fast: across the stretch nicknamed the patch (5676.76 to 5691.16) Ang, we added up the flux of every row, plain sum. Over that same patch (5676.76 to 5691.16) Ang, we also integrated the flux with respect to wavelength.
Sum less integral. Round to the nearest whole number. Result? -74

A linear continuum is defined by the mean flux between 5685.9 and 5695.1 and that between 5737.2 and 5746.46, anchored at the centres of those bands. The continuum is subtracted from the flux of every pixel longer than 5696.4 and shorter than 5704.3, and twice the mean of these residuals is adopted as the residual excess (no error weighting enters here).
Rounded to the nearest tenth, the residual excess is -1.4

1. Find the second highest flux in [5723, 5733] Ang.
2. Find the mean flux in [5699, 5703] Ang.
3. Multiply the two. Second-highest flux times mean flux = 496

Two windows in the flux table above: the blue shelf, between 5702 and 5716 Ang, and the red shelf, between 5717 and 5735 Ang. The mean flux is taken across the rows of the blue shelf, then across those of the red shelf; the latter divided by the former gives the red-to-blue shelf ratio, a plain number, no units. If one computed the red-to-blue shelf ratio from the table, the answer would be 1.05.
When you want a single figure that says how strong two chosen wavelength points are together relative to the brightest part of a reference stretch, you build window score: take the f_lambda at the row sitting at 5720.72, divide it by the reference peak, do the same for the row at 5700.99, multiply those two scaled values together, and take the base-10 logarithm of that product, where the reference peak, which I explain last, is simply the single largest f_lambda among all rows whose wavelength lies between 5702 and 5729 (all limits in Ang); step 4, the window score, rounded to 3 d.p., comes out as -0.072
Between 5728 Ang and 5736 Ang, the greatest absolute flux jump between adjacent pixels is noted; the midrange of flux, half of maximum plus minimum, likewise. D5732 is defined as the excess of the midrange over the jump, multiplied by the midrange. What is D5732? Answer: 466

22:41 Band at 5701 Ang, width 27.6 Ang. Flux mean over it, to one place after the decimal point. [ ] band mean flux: 21.5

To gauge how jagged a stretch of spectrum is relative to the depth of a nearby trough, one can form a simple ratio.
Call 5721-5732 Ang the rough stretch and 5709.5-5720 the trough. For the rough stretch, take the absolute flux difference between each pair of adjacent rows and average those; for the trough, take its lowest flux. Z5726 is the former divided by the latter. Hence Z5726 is 0.063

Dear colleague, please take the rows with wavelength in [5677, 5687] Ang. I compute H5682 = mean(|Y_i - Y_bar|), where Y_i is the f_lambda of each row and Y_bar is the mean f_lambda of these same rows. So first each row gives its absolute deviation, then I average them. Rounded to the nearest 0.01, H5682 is 0.85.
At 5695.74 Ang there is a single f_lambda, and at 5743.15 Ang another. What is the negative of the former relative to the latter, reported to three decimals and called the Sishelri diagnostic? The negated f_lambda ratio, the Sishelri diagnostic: -0.989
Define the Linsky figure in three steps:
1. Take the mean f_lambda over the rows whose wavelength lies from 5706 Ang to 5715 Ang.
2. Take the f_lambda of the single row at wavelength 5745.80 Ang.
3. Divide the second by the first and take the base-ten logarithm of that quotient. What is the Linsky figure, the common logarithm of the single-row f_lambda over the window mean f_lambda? 0.031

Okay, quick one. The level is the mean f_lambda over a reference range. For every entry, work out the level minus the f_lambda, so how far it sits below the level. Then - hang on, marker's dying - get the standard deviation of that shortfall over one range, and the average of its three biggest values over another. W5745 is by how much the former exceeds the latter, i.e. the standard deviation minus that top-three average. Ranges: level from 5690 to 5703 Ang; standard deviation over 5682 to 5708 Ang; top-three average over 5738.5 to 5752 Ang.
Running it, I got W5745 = 1.8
